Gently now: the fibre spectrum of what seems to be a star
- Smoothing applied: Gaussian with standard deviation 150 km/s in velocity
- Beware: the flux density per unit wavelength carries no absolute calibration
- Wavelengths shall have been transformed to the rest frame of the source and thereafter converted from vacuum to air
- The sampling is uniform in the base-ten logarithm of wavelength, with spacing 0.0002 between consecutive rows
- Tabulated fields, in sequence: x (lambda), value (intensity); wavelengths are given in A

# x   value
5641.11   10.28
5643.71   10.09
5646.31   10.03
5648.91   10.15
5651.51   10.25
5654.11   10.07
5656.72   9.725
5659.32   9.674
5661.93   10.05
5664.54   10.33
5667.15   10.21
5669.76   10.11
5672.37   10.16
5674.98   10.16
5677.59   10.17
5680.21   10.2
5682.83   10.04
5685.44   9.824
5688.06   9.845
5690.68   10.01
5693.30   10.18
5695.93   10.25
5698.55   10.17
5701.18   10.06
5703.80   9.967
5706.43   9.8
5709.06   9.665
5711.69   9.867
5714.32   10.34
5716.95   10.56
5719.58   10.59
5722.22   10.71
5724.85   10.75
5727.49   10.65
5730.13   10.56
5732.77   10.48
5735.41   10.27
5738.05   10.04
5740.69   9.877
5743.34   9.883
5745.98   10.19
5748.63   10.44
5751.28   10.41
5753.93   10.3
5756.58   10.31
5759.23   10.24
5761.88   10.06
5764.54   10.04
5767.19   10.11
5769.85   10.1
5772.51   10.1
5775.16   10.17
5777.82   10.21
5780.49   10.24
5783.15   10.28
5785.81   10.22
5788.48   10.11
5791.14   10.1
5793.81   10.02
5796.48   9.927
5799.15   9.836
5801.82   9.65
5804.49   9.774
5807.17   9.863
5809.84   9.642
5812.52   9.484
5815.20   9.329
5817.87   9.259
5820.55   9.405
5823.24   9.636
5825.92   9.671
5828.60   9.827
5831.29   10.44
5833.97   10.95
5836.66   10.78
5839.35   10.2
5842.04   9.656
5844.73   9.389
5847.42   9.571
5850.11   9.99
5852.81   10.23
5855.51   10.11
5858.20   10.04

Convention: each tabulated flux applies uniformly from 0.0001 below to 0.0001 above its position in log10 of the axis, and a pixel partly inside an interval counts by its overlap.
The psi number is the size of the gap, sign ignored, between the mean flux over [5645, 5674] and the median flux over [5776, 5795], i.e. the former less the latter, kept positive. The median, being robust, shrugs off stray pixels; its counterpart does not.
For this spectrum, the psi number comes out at 0.14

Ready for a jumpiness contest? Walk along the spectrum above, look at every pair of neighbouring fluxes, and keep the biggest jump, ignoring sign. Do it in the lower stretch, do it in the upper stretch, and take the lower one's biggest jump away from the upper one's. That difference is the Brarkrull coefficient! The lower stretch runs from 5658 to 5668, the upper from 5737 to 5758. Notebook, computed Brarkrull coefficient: -0.07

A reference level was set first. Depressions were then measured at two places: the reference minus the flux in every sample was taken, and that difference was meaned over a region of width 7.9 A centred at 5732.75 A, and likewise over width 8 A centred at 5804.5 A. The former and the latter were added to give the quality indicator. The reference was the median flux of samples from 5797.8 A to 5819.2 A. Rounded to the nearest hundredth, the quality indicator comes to -0.91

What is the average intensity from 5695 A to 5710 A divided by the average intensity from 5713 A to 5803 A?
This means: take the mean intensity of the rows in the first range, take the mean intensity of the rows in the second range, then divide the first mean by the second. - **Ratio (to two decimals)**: 0.98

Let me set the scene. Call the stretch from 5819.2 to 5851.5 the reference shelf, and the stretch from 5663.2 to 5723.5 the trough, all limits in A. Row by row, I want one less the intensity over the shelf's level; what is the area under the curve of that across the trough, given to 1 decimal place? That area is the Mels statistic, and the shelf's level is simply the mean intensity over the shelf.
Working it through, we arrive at -1.1 A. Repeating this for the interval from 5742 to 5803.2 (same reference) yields -1.0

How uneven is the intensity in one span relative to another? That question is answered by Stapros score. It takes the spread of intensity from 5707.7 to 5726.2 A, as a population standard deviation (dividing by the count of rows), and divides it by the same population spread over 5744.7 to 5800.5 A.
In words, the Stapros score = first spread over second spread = 2.7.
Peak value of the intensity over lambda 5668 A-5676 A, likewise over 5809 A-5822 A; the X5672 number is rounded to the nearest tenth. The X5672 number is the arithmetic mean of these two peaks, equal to 9.9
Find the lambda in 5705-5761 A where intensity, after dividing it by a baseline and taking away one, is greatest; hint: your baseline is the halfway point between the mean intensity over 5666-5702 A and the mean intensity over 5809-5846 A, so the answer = 5724.85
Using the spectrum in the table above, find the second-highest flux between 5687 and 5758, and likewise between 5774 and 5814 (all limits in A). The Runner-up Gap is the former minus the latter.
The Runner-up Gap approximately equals 0.47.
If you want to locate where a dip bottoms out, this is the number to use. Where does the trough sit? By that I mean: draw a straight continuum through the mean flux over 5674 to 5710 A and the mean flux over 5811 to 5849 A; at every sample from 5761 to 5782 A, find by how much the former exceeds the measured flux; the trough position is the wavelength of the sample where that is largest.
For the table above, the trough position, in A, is 5764.54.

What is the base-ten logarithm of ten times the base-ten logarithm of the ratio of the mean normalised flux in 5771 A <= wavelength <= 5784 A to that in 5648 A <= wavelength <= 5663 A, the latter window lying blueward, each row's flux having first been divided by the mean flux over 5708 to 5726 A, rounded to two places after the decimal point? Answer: -1.04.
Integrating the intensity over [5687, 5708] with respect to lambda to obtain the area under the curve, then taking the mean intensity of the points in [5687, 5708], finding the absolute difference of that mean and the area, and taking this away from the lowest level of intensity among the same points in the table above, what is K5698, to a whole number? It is -191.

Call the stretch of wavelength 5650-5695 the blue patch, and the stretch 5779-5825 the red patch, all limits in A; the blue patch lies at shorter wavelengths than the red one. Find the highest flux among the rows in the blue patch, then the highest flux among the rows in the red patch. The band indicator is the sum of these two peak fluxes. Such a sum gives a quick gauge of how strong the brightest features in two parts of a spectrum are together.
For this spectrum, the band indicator 20.6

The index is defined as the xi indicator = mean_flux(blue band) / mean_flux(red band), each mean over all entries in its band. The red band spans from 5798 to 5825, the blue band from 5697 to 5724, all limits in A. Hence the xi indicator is 1.06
